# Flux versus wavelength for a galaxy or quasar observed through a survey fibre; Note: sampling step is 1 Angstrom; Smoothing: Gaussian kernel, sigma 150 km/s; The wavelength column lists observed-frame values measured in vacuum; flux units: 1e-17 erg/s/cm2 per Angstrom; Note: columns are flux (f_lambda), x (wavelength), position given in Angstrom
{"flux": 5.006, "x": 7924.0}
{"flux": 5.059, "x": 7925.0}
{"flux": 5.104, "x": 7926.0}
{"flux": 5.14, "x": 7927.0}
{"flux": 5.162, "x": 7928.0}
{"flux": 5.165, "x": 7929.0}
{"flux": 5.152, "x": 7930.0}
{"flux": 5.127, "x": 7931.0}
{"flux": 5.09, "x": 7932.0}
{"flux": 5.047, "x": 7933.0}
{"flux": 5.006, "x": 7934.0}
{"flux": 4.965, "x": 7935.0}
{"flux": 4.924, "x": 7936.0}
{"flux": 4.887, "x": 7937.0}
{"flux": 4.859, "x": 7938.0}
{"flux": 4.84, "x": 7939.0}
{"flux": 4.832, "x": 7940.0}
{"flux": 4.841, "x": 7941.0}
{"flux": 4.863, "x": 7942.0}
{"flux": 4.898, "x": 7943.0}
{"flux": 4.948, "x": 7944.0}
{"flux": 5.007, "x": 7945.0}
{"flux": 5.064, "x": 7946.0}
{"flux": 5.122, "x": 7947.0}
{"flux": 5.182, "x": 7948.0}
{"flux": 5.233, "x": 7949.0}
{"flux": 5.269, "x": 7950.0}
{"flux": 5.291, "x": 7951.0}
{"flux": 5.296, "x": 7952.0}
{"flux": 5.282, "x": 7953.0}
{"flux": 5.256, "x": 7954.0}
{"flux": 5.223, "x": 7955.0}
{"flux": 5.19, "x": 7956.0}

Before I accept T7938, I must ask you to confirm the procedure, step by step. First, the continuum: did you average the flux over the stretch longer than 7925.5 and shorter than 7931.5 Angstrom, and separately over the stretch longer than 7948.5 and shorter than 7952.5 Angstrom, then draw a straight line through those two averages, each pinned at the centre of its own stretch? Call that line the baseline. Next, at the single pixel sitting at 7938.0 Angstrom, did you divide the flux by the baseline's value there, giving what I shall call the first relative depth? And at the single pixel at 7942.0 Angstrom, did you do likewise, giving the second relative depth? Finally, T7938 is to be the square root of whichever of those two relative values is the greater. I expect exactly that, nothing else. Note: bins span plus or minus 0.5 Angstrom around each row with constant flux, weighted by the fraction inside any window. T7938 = 0.967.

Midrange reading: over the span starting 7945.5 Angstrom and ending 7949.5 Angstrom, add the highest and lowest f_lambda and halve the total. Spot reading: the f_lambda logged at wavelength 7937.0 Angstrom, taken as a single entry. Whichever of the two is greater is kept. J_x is 5.15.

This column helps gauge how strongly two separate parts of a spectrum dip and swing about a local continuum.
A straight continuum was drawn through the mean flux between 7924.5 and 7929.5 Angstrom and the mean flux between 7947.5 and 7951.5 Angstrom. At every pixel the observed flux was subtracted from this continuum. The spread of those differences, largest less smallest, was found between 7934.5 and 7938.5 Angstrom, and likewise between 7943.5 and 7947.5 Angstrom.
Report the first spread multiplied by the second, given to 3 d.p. 0.019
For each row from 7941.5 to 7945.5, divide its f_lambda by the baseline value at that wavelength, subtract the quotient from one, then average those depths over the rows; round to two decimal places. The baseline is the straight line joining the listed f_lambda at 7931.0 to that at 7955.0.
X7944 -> 0.05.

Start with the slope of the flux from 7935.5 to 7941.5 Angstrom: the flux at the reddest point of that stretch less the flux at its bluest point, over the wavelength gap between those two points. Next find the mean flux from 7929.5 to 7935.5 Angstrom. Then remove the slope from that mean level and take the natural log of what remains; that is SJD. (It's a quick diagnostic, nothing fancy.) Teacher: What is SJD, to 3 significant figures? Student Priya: 1.63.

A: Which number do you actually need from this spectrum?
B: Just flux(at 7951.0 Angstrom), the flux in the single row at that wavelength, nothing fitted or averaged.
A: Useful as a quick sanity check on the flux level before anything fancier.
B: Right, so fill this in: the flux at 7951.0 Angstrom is 5.291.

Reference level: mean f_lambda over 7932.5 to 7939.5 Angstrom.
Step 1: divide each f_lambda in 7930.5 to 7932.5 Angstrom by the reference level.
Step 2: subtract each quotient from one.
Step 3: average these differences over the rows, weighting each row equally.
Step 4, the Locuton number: -0.036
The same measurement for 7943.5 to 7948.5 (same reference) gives -0.027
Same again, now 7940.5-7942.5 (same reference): 0.016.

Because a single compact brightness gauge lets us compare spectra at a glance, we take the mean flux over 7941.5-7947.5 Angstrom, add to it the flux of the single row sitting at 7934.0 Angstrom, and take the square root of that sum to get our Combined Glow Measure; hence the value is 3.16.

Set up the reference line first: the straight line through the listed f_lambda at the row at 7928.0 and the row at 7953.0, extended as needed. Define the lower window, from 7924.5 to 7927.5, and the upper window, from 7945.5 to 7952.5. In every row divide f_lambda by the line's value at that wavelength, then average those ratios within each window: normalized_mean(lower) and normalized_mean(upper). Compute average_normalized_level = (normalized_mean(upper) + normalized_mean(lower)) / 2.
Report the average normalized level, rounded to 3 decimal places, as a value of 0.990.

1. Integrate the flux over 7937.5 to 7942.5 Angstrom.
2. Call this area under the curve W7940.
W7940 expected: 24.2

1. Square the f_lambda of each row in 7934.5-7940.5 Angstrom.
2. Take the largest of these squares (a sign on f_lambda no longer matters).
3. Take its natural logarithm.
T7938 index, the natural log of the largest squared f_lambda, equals 3.20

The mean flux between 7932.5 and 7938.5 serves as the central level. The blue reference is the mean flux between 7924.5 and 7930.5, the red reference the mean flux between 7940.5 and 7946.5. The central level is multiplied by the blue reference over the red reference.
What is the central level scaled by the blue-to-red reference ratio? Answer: 5.14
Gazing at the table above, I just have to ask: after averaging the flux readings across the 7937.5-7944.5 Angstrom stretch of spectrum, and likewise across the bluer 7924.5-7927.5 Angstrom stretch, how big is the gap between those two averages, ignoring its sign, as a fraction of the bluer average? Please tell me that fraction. 0.046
